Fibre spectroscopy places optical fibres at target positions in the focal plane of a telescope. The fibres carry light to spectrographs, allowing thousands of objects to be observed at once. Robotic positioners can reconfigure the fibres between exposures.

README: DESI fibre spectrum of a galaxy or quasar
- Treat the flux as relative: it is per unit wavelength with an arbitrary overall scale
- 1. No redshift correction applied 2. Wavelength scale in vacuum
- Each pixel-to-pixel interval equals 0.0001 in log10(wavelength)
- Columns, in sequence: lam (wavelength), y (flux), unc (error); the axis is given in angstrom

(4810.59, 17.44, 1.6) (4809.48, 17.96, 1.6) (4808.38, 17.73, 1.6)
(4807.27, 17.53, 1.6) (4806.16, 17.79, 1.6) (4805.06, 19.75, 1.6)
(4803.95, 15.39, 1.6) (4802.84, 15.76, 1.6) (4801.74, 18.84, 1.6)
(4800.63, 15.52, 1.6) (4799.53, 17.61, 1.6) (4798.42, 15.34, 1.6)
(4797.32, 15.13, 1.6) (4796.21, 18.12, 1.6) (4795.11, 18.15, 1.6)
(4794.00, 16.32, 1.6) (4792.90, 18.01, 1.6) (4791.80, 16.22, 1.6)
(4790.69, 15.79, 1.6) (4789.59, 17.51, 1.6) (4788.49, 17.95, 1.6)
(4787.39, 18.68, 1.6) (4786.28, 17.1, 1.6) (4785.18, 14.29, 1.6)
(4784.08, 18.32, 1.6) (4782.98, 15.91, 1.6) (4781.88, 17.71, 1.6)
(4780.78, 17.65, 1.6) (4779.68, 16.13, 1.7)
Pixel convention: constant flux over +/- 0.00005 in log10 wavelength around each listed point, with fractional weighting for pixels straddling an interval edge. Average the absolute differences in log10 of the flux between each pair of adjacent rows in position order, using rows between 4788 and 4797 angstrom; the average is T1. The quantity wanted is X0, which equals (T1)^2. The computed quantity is 0.0008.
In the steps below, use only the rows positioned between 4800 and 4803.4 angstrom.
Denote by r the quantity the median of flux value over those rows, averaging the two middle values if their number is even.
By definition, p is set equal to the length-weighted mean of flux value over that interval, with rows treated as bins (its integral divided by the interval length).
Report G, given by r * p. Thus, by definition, 264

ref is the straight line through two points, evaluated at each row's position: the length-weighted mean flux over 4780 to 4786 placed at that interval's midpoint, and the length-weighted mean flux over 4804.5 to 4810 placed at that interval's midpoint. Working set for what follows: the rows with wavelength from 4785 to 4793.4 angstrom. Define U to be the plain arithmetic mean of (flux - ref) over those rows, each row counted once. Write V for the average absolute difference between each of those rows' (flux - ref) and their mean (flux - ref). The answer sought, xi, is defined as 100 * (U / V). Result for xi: -16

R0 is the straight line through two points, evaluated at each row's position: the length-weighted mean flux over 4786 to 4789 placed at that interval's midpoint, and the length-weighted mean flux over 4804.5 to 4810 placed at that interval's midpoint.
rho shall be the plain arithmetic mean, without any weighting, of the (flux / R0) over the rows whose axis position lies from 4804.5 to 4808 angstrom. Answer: 1.01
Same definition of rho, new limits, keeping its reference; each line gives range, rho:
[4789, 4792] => 0.92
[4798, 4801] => 0.89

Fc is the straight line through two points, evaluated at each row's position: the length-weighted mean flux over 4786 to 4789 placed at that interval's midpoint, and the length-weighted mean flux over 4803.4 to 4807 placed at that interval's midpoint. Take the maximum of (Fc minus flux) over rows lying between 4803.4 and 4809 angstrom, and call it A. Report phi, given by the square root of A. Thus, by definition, 1.51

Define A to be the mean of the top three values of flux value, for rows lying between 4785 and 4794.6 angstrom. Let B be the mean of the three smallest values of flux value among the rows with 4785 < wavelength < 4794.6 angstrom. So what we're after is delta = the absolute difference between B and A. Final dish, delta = 2.78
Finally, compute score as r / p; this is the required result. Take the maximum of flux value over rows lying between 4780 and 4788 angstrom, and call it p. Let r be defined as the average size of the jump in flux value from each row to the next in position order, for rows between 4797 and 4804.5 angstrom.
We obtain 0.101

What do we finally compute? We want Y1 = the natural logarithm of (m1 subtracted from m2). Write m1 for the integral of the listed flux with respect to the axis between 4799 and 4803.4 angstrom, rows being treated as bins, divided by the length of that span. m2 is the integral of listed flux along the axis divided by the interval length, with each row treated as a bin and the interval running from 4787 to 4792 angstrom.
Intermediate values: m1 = 16.9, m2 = 17.3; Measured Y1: -1.1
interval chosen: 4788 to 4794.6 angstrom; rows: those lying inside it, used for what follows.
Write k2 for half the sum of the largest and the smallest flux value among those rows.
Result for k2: 16.9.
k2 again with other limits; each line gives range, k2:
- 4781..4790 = 16.5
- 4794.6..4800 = 16.6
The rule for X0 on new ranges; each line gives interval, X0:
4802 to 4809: 0.0012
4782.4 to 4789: 0.0037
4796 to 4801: 0.0025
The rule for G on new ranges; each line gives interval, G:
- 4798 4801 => 252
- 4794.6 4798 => 309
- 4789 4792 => 269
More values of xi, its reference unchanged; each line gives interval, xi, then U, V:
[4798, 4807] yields -61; -0.9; 1.45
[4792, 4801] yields -64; -0.8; 1.24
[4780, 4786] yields -1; 0.0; 1.39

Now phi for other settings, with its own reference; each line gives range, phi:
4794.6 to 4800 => 1.63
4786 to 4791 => 1.45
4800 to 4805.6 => 1.51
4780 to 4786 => 1.92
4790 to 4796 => 1.45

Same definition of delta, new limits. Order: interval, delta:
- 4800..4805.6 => 2.56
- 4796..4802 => 2.86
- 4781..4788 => 2.47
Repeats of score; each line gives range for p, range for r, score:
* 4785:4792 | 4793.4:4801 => 0.084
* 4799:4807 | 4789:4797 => 0.063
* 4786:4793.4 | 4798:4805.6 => 0.138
